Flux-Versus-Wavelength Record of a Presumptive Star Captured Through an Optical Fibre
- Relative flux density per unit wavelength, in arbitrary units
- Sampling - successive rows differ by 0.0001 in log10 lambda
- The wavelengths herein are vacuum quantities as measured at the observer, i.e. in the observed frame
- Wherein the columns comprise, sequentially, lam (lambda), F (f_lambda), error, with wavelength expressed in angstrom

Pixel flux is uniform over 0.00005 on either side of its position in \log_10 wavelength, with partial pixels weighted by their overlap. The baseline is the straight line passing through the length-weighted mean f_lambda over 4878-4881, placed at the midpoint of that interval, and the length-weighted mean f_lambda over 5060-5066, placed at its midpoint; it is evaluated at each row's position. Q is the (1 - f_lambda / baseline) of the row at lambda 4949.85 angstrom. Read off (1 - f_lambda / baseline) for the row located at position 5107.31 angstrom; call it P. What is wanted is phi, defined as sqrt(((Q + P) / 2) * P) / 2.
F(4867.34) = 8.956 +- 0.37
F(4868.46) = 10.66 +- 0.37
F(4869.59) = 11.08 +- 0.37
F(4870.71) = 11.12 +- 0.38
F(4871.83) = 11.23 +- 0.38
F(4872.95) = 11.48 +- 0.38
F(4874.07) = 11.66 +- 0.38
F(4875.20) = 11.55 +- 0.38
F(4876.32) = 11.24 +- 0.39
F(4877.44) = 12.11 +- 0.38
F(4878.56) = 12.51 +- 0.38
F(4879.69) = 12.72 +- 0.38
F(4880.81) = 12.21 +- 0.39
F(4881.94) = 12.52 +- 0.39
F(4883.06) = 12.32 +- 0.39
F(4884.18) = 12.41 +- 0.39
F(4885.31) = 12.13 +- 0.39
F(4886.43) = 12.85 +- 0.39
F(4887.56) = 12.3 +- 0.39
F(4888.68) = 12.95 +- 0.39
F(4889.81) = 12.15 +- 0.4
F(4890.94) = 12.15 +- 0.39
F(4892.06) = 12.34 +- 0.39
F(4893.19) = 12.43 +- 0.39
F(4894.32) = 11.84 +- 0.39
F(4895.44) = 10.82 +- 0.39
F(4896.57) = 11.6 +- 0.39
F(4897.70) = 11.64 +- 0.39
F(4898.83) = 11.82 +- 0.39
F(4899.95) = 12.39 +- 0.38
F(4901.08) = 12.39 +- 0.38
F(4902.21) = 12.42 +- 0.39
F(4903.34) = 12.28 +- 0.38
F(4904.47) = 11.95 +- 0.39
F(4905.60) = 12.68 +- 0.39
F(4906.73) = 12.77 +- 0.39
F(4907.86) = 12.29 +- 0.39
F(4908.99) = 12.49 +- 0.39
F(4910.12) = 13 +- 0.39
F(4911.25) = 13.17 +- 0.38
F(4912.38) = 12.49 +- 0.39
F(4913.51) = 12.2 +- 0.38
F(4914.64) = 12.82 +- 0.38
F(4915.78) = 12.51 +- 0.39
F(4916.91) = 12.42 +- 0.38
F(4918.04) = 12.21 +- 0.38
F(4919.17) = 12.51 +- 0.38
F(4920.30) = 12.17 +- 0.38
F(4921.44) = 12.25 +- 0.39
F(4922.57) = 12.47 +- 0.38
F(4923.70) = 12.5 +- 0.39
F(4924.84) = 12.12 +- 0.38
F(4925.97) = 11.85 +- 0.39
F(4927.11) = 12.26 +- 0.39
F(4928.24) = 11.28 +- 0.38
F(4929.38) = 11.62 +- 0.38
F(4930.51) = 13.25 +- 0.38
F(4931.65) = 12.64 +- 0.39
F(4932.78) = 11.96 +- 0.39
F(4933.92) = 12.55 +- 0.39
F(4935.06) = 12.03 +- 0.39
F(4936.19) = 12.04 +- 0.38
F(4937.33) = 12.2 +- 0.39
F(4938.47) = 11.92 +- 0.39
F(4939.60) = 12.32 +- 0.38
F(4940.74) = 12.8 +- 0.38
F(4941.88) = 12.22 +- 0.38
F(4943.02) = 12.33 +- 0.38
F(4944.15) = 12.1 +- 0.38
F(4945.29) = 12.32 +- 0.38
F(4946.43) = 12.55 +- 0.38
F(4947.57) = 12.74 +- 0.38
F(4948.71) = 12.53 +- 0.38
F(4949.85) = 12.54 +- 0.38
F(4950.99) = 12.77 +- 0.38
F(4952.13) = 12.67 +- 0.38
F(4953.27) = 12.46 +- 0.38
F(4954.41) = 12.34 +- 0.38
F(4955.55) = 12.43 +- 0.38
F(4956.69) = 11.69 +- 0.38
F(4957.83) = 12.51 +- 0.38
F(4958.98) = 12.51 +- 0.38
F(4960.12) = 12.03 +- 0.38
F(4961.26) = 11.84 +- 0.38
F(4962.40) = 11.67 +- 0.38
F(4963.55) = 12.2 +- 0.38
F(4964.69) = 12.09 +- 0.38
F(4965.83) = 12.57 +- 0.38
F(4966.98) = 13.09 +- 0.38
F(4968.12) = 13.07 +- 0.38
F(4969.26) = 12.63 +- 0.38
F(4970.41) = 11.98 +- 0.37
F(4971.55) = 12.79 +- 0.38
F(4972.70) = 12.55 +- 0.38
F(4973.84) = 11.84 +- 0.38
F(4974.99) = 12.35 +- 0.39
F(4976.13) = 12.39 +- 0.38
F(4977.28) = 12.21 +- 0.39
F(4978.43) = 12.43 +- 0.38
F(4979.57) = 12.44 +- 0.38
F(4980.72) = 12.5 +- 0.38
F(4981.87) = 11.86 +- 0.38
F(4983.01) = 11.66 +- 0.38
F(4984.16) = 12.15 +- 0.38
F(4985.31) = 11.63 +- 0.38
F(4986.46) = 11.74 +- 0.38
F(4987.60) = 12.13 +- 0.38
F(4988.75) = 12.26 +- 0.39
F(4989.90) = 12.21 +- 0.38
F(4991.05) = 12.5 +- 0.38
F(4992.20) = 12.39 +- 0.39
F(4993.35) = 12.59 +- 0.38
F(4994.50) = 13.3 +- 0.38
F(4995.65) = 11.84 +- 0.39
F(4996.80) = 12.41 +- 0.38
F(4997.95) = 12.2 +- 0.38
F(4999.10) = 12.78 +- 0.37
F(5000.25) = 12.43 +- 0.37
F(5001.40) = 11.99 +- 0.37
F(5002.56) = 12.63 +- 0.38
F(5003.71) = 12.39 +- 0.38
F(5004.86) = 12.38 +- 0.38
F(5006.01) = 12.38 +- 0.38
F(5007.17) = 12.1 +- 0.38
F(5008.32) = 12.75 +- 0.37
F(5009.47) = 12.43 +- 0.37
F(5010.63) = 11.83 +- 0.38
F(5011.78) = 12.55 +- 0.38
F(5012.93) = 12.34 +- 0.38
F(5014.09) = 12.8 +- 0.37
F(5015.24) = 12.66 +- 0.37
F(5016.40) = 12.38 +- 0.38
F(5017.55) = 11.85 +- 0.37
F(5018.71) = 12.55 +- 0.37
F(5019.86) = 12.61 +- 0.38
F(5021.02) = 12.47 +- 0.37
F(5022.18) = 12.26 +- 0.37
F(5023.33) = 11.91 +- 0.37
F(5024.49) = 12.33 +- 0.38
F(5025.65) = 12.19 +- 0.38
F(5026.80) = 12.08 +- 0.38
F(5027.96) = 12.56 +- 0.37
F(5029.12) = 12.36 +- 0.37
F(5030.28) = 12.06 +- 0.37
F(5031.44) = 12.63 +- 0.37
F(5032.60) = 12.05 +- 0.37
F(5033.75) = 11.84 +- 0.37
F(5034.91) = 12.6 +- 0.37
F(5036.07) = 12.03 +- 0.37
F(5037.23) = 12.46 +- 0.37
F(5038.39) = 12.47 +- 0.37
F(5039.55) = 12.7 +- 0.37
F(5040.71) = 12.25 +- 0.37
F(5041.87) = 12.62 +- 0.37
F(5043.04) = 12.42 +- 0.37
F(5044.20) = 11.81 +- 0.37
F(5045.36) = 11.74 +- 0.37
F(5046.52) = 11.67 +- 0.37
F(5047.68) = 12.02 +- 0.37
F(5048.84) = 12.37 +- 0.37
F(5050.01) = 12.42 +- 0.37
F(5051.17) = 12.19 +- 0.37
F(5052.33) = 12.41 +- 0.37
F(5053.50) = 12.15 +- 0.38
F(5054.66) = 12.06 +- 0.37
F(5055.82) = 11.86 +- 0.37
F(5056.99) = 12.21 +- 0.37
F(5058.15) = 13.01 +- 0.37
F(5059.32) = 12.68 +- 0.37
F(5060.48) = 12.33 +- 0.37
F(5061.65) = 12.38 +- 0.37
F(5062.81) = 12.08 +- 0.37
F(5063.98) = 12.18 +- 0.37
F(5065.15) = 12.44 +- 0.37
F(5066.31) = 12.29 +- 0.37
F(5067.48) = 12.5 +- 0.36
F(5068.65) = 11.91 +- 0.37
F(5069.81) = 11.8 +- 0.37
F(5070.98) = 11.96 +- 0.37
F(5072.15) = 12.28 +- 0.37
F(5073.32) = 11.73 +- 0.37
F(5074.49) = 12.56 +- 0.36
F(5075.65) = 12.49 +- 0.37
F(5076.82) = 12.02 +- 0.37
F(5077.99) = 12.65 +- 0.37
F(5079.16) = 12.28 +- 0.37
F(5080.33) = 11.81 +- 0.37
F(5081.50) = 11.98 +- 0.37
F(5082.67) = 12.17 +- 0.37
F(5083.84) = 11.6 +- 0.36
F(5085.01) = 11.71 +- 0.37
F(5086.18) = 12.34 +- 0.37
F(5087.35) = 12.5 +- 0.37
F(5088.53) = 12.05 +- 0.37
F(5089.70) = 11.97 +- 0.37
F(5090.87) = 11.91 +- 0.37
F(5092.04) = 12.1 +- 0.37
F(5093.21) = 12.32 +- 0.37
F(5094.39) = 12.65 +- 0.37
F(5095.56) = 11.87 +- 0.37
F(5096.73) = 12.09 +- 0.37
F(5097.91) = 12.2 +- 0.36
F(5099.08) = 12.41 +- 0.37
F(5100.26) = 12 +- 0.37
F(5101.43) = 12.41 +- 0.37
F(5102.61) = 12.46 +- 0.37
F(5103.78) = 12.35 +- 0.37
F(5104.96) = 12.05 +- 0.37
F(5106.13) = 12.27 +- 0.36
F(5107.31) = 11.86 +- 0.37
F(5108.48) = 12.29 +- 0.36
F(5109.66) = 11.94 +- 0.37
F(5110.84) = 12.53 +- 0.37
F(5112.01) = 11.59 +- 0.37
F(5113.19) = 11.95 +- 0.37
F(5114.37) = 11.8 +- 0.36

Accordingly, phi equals 0.009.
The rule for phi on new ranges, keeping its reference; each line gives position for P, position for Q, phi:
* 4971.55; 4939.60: 0.010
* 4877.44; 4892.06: 0.013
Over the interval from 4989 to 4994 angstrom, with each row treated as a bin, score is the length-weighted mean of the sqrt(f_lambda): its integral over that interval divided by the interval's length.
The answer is 3.52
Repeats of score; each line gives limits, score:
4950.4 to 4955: 3.55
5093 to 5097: 3.50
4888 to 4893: 3.52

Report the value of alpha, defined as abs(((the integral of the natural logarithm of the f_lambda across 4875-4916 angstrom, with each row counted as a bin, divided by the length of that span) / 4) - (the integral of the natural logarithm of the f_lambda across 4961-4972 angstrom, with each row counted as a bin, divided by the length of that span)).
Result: 1.89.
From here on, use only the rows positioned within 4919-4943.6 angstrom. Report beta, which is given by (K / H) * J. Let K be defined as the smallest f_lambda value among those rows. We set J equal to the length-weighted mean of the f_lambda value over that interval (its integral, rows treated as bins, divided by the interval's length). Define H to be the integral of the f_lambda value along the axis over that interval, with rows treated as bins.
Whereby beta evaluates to 0.459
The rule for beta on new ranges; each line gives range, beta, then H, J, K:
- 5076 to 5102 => 0.446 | 316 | 12.14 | 11.6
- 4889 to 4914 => 0.433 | 306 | 12.25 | 10.82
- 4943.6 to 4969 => 0.459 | 315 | 12.40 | 11.67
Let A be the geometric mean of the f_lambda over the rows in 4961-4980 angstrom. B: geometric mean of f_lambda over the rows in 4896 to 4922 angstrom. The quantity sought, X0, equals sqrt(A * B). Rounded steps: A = 12.4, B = 12.4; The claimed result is 12.4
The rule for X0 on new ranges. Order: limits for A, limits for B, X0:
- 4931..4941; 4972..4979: 12.3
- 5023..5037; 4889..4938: 12.2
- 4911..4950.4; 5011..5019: 12.4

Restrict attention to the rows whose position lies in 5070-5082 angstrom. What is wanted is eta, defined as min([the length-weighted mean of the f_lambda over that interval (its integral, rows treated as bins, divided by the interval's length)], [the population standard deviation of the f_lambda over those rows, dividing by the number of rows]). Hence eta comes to 0.31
